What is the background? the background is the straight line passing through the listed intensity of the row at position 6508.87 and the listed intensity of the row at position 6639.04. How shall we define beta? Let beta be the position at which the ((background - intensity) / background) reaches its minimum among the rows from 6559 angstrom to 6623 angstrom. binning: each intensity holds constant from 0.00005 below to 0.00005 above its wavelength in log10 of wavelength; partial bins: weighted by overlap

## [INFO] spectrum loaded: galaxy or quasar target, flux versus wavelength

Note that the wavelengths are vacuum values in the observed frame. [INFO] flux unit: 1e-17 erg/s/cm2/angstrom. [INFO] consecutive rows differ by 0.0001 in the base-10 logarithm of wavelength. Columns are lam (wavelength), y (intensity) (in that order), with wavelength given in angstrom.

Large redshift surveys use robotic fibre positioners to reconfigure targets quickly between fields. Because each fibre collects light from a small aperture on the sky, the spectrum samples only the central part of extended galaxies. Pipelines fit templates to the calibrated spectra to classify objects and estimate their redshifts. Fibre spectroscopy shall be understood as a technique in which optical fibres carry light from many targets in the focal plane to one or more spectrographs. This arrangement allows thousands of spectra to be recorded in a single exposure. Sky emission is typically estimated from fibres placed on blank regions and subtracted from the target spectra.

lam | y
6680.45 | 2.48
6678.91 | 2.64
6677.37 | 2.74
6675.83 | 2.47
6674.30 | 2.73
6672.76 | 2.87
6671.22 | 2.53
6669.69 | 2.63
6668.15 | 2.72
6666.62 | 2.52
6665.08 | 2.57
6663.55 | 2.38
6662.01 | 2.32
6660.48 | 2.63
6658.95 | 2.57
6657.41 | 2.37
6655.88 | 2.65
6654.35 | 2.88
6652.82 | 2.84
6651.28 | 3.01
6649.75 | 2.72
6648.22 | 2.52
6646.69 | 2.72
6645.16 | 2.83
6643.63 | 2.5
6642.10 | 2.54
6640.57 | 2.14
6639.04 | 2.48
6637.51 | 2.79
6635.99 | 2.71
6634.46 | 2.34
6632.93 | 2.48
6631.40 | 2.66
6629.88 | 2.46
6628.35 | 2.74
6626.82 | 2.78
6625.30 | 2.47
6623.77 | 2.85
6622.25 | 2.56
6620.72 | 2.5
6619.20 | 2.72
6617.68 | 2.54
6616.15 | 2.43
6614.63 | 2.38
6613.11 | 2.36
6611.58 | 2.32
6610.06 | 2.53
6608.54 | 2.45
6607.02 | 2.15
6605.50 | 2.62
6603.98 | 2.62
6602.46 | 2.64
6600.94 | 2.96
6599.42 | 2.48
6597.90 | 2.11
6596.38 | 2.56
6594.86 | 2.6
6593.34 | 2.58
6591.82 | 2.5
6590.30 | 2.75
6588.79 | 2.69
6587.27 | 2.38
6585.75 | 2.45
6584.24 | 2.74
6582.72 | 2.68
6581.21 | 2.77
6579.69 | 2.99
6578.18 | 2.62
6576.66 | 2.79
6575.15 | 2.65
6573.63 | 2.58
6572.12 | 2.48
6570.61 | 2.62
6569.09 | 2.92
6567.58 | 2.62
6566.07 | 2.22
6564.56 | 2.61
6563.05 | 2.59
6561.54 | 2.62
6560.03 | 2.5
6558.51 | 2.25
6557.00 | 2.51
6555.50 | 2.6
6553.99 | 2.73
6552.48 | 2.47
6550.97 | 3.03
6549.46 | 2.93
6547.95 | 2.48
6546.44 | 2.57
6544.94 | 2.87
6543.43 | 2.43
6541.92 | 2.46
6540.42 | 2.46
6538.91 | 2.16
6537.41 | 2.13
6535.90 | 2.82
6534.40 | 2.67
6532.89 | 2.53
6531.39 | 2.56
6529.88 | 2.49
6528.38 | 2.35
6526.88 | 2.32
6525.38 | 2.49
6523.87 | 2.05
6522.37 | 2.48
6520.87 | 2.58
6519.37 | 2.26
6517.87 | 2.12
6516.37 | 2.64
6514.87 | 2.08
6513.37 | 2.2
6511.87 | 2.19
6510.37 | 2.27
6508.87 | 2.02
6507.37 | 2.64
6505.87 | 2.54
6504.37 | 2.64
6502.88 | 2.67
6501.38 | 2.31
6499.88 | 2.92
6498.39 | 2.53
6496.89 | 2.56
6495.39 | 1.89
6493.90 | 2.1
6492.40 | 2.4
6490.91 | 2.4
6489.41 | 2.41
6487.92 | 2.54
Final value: 6579.69 angstrom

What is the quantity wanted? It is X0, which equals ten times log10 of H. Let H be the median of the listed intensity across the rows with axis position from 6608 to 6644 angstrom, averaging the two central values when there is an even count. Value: 3.98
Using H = 2.50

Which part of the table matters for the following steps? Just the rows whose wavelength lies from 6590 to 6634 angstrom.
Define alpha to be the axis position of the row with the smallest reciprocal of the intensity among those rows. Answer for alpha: 6600.94 angstrom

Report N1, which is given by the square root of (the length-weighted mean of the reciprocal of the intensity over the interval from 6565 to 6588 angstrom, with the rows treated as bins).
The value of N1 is 0.618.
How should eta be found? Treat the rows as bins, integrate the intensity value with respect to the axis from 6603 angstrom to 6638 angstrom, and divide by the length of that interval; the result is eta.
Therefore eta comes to 2.54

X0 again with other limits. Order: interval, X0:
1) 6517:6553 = 3.94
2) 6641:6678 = 4.20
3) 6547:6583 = 4.18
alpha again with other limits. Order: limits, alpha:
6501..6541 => 6535.90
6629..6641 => 6637.51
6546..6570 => 6550.97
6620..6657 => 6651.28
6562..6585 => 6579.69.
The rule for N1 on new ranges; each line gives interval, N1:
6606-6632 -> 0.631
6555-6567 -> 0.636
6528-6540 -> 0.639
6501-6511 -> 0.642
